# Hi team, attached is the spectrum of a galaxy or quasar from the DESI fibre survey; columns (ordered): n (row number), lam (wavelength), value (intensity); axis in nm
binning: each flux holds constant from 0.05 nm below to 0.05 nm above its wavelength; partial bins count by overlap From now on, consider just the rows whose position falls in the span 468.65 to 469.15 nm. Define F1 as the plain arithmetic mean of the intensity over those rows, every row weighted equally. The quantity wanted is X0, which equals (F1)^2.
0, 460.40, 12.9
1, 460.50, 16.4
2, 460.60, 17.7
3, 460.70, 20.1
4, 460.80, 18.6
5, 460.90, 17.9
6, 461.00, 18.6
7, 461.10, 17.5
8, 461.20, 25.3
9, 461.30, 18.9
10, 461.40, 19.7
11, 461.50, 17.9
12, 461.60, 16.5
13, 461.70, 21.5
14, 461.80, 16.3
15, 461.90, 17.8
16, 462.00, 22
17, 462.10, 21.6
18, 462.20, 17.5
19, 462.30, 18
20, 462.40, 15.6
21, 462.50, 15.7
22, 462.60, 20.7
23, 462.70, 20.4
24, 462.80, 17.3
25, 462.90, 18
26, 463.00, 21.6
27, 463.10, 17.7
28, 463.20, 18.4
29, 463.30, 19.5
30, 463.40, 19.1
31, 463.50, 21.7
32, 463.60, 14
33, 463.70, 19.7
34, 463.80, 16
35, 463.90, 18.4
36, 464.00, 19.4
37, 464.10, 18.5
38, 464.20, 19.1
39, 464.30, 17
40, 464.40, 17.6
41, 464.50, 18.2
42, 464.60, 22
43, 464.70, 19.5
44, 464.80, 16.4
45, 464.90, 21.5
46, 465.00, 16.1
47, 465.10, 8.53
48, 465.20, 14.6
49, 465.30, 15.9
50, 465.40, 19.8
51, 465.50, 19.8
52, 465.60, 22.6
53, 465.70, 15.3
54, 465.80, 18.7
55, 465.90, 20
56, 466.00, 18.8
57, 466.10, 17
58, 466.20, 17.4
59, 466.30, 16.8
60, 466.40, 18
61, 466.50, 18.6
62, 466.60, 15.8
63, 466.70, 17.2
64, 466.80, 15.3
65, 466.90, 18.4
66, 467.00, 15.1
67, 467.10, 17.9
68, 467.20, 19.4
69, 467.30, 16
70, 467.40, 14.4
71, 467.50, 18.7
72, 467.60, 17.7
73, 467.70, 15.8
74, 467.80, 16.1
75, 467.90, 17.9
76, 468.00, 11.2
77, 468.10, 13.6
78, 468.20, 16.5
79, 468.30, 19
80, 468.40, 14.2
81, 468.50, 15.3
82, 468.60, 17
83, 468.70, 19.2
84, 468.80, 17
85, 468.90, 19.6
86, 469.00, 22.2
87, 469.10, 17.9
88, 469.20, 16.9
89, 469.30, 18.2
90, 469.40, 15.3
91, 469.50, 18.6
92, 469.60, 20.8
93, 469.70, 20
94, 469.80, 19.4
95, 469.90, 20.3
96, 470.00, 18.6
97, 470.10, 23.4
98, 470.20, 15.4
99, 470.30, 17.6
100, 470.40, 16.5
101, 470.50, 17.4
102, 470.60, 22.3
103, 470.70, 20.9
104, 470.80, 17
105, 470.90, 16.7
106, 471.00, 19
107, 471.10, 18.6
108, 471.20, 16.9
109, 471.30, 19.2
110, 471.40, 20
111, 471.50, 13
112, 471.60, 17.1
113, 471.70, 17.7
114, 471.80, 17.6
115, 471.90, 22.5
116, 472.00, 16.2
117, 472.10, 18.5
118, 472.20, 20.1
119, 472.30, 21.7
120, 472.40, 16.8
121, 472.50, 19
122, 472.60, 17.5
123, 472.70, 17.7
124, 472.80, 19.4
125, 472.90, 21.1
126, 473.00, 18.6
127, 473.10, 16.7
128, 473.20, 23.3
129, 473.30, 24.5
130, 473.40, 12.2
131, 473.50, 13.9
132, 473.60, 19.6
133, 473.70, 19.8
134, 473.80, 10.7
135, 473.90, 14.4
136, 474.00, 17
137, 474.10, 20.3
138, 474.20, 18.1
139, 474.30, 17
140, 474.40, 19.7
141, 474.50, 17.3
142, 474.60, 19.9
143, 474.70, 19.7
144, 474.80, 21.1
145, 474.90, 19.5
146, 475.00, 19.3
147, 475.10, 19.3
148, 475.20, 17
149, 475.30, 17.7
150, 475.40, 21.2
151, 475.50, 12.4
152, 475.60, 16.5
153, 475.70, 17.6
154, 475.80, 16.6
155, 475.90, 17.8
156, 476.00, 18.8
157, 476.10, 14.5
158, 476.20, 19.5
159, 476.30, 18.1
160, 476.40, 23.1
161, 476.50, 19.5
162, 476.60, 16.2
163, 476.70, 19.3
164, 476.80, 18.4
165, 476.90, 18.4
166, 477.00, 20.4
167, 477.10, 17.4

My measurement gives 368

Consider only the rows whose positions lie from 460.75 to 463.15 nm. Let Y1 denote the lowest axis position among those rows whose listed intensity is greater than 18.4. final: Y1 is 460.80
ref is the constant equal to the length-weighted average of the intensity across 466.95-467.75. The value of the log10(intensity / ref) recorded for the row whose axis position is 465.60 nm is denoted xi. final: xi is 0.127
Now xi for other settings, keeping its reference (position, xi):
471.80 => 0.018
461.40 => 0.067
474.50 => 0.011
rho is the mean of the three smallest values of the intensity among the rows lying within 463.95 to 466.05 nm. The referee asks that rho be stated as 12.8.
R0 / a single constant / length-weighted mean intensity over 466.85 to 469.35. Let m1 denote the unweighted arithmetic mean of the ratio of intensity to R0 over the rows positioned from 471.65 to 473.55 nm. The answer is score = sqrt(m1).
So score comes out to 1.05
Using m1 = 1.10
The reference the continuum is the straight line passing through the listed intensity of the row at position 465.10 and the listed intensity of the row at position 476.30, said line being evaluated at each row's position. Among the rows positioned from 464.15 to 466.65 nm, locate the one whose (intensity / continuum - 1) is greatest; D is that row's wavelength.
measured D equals 464.60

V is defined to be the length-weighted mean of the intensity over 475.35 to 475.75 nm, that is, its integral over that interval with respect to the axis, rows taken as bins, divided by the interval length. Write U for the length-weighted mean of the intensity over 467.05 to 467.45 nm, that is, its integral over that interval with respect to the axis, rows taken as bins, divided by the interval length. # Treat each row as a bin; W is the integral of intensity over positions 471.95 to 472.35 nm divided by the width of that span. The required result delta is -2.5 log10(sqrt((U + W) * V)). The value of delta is -3.48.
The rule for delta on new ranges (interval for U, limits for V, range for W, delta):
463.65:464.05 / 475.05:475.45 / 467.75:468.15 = -3.49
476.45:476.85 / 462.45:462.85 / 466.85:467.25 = -3.53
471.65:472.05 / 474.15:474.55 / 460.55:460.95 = -3.53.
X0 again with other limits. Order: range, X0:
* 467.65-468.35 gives 247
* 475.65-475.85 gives 292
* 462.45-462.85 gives 343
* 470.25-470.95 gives 336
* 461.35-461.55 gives 353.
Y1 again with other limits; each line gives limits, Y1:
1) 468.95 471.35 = 469.00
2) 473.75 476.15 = 474.10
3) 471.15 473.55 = 471.30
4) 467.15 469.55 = 467.20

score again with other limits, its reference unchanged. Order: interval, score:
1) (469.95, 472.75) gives 1.04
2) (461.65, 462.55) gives 1.04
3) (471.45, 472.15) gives 1.01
